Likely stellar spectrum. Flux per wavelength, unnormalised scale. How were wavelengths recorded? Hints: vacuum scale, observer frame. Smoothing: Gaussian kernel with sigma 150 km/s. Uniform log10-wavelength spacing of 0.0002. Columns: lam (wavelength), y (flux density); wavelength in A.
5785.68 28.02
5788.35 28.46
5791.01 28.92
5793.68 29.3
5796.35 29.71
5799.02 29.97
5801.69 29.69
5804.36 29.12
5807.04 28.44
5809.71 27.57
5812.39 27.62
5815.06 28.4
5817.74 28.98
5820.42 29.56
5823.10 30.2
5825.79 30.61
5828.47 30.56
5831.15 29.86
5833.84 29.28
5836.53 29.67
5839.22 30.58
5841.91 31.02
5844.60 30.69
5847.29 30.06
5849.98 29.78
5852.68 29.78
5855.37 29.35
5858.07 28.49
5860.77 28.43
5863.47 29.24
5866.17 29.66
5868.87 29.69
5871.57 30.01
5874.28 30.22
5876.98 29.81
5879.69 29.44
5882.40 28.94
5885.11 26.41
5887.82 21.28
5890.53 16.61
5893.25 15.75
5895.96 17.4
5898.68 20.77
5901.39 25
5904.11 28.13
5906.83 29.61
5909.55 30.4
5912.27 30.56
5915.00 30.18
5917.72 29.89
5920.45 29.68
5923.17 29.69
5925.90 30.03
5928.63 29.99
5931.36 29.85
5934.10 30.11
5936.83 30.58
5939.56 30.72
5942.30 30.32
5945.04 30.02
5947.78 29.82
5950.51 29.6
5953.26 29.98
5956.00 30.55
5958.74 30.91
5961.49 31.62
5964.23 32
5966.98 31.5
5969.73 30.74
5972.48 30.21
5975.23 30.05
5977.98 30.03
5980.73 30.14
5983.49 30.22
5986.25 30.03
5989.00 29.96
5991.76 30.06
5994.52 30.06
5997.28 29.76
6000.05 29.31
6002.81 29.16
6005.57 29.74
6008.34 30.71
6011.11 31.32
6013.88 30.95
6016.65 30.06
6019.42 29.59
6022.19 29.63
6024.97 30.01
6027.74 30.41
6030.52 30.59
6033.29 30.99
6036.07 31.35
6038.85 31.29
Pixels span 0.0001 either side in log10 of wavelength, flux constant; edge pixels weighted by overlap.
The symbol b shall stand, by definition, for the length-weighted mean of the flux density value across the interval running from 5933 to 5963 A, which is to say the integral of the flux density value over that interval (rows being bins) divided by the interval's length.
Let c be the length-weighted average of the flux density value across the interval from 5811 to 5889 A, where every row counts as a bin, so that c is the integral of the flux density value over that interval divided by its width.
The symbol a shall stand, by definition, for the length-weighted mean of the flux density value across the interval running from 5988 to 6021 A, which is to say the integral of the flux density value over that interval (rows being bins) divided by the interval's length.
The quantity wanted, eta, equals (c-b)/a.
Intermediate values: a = 30.1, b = 30.4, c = 29.2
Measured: -0.039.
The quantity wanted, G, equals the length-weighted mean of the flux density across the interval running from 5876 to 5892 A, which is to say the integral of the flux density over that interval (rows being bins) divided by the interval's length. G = 25.2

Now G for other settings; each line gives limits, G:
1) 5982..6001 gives 29.9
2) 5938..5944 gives 30.5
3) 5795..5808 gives 29.4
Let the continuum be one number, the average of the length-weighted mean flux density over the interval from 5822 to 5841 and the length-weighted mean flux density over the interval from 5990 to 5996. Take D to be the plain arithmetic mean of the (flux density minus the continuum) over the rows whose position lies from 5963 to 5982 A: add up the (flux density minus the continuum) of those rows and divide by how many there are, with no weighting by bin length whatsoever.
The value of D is 0.6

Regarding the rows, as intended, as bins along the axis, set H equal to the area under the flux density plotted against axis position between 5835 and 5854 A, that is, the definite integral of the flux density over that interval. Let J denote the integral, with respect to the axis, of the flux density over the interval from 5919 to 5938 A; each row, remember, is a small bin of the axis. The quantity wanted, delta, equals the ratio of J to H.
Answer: 0.992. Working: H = 574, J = 570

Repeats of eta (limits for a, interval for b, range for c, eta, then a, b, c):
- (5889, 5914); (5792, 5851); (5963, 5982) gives 0.046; 23.9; 29.6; 30.7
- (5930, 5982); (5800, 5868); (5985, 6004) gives 0.010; 30.5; 29.5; 29.8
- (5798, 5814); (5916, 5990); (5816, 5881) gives -0.018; 28.7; 30.3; 29.8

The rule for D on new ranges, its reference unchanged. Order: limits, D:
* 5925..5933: -0.1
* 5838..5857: 0.1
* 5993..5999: -0.2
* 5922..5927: -0.2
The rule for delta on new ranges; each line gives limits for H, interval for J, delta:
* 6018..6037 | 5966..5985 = 1.001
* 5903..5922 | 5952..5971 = 1.042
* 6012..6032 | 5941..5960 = 0.948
